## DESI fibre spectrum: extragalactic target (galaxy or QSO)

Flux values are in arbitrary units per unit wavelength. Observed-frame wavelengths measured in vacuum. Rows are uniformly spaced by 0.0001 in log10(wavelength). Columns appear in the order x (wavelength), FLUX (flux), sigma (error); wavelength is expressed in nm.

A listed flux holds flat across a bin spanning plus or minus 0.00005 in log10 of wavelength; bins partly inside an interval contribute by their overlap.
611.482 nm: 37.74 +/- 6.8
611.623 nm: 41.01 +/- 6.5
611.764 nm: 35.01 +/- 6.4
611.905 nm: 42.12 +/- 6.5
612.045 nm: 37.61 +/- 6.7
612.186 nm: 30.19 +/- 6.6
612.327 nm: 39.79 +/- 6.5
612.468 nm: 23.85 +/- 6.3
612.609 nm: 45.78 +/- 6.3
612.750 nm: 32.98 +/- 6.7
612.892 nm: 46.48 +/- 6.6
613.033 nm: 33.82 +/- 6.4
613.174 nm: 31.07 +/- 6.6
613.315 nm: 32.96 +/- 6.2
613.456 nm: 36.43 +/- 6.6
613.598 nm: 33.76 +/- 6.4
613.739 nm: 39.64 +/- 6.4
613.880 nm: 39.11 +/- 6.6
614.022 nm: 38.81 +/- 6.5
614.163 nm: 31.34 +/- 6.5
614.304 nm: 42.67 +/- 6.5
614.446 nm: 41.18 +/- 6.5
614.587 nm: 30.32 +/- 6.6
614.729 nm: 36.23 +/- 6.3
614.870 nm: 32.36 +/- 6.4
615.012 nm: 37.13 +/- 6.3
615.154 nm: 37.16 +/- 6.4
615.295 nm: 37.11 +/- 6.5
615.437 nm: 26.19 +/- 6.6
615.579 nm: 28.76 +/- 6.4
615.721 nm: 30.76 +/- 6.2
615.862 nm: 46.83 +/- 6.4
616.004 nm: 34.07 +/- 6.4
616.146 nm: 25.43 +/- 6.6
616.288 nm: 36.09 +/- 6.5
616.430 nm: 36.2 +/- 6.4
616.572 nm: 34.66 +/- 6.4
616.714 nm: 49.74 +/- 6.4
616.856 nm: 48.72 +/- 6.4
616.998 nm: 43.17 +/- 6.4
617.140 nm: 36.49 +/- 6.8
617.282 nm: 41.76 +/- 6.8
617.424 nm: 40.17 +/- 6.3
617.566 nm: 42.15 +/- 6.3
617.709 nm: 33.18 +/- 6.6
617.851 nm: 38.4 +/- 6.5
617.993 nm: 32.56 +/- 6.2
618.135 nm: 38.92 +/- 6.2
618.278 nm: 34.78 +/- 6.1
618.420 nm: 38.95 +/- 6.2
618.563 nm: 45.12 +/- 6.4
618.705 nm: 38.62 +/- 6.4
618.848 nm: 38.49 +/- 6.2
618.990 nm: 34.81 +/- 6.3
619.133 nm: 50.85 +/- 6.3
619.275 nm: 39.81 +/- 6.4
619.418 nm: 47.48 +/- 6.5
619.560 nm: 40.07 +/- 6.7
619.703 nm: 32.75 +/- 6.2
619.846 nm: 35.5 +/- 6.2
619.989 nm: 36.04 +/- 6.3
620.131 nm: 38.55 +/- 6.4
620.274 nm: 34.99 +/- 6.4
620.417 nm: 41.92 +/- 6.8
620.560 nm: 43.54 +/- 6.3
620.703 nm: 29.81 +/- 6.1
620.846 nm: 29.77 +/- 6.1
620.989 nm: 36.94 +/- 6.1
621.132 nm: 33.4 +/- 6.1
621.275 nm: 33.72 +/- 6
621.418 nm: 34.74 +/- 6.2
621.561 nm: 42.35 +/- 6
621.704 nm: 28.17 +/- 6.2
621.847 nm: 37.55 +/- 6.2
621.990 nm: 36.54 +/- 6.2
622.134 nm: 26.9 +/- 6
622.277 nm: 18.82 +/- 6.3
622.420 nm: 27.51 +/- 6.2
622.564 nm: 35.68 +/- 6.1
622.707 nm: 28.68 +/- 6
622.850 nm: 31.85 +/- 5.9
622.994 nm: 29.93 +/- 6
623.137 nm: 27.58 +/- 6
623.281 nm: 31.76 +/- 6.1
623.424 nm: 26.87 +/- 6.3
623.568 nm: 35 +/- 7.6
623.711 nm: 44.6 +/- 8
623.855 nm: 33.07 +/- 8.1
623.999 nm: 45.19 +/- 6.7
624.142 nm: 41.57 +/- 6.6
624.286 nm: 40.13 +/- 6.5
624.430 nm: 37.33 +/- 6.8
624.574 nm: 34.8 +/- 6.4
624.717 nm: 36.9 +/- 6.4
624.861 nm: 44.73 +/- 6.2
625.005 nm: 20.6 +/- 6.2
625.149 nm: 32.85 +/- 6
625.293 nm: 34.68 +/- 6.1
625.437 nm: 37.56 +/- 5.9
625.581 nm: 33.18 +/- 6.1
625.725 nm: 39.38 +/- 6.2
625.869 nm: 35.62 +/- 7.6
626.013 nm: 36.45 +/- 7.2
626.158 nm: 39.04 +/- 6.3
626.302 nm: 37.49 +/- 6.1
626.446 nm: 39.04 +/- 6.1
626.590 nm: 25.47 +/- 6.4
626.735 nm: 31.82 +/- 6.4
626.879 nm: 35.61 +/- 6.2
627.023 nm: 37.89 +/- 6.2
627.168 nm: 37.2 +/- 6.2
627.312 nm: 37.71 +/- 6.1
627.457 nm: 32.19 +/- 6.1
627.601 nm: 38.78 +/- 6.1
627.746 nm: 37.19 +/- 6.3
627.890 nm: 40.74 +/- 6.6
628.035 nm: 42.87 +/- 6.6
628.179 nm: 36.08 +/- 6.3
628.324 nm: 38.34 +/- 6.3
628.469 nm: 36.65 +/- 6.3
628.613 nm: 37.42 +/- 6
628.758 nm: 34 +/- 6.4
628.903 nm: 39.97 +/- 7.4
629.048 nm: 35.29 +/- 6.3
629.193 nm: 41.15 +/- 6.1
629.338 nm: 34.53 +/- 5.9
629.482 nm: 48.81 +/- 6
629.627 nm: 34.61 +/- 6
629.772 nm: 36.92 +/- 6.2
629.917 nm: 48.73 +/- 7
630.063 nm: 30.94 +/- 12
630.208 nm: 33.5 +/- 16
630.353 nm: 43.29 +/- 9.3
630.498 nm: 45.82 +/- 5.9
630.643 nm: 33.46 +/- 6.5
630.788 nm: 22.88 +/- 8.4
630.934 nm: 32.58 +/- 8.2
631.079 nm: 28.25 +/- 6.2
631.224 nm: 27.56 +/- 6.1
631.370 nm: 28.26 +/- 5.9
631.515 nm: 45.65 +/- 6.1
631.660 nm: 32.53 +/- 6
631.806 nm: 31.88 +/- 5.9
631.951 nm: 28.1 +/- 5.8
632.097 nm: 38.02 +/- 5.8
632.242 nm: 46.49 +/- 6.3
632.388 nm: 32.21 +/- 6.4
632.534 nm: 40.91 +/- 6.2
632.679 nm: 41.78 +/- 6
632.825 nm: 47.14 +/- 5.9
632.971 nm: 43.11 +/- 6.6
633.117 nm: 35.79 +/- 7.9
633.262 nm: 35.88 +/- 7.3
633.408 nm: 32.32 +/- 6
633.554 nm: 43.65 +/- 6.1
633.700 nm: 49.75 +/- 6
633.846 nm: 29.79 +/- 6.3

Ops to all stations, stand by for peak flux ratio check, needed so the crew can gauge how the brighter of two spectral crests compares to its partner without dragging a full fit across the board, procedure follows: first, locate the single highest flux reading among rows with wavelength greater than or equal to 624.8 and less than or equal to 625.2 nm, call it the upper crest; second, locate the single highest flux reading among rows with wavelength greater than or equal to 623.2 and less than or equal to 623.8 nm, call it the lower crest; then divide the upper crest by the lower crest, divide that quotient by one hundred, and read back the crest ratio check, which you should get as 0.0100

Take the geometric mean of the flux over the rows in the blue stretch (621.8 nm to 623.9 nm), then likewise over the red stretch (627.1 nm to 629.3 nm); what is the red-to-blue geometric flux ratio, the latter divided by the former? 1.22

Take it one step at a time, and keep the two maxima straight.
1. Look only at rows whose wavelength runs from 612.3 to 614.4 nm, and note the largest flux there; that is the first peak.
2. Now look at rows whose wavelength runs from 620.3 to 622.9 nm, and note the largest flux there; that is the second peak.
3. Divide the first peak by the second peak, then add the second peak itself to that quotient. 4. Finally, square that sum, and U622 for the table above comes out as 1990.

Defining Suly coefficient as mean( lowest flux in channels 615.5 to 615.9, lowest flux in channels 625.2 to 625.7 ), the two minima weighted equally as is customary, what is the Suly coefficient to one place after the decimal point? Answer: 31.0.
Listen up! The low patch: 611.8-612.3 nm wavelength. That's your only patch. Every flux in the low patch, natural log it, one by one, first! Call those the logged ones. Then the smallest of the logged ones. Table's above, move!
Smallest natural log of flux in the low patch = 3.41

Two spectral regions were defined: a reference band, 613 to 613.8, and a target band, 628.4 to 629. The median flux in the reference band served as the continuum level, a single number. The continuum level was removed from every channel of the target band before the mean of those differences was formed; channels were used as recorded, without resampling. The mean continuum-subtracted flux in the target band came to 3.2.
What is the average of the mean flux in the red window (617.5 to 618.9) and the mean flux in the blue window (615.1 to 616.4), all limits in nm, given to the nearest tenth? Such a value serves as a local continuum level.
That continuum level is 35.9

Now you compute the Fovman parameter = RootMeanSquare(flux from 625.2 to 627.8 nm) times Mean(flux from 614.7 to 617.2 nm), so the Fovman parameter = 1317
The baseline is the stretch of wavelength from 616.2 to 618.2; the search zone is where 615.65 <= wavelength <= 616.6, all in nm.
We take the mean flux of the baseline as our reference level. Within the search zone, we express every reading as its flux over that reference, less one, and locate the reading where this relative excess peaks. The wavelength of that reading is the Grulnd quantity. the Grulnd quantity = 615.862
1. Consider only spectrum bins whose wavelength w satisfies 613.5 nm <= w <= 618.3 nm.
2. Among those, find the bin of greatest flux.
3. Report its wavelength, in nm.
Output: 616.714 nm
